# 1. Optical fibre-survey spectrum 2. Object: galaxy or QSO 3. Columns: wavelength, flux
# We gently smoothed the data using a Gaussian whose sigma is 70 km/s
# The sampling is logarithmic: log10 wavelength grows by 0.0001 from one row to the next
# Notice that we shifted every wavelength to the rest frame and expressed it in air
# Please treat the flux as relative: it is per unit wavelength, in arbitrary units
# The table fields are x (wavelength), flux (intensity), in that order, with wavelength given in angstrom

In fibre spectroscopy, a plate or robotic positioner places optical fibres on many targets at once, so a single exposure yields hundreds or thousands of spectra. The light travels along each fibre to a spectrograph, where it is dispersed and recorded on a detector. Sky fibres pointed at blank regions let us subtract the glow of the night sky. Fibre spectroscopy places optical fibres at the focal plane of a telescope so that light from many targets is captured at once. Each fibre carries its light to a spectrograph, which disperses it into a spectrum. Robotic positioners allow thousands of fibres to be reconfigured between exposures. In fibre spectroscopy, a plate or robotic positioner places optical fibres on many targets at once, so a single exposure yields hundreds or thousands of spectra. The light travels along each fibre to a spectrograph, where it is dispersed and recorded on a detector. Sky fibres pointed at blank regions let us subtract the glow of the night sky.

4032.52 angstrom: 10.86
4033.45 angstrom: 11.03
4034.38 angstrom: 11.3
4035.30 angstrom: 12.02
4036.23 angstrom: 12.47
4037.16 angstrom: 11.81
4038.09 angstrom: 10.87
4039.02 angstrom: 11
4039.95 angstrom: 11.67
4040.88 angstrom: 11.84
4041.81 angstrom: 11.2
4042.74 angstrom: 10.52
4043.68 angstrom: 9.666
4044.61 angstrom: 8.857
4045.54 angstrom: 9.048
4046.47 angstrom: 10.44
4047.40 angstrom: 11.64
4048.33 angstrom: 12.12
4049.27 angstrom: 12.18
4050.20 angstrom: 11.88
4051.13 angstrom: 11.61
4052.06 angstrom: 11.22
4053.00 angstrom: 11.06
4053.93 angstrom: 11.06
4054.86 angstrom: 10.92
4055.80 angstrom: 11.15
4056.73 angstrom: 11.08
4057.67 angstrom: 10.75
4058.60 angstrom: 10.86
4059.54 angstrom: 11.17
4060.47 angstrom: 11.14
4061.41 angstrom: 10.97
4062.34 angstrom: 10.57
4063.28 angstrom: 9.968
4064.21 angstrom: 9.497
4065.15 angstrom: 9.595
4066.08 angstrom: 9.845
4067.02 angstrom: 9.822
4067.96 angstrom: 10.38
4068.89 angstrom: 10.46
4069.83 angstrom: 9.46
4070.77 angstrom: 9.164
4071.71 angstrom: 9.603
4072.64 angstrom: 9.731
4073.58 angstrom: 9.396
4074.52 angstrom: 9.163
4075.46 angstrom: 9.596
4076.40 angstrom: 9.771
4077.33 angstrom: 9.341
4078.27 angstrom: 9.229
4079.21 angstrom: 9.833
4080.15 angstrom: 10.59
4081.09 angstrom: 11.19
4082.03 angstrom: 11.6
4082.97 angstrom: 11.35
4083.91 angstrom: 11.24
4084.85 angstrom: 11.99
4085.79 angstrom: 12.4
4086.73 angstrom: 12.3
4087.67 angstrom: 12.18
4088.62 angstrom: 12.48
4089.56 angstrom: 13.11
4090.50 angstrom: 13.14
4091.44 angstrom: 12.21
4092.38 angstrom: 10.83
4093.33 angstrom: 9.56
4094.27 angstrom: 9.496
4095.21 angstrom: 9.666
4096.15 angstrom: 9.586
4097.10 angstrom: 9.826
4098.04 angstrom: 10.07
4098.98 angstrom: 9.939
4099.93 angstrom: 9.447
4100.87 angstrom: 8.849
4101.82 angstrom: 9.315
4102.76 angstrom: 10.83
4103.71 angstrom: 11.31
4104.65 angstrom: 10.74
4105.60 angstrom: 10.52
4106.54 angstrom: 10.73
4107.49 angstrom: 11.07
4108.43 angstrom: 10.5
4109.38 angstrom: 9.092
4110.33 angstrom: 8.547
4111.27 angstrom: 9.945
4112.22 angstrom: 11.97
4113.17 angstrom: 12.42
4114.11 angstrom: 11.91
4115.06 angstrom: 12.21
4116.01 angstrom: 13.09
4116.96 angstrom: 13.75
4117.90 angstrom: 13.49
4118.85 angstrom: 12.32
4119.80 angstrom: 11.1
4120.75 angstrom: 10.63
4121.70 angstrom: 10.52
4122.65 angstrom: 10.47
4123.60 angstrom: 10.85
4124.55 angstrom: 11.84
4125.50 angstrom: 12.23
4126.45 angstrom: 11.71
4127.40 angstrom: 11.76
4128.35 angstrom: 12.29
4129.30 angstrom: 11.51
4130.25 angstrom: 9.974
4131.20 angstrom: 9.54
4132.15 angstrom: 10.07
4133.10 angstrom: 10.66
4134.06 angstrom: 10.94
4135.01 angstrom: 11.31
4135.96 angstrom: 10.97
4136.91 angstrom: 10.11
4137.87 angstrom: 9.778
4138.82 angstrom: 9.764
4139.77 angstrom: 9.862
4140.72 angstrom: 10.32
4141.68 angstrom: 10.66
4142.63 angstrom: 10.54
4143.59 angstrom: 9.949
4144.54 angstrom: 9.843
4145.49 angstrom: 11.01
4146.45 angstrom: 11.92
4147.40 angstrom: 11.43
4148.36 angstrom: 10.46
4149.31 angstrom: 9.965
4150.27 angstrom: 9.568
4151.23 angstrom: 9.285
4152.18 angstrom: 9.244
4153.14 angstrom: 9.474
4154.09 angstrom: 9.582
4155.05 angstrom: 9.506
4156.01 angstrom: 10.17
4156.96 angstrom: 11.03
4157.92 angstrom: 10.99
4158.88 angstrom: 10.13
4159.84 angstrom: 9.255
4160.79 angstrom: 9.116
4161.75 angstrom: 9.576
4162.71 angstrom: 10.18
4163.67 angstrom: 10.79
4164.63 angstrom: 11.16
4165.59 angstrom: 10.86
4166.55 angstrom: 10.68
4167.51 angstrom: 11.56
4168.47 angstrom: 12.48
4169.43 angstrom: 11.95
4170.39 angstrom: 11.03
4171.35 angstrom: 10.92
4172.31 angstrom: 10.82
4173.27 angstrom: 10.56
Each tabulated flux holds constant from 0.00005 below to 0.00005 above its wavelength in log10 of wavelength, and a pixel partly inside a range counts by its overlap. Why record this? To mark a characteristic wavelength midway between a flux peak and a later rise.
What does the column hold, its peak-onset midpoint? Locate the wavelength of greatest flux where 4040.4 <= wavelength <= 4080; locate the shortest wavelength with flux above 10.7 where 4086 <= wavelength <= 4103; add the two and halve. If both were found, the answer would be 4068.0 angstrom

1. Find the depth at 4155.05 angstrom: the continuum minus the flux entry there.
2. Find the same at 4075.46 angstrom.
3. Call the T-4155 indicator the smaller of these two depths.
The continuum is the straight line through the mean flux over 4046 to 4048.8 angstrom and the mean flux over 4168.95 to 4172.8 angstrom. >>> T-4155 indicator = 1.7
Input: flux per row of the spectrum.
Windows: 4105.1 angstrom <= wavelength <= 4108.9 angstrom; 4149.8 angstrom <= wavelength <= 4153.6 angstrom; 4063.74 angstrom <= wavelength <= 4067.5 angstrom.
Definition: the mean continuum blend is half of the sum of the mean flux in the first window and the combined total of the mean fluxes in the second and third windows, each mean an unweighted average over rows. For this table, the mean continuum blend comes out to 14.9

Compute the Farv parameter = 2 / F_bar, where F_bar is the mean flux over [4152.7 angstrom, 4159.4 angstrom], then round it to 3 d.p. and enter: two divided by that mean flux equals 0.198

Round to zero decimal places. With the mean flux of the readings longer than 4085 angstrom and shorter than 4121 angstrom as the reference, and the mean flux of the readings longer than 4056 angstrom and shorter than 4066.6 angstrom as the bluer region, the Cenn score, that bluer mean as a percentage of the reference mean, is 95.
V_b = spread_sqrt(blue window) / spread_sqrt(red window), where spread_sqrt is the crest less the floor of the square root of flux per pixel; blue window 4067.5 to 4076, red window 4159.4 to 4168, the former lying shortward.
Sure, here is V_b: 0.54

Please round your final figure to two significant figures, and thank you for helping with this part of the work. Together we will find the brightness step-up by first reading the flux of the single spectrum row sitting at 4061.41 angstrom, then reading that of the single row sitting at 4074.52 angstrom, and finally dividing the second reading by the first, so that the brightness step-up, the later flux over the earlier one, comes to 0.84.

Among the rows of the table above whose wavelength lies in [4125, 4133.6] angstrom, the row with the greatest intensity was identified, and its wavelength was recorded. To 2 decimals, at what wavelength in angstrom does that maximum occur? 4128.35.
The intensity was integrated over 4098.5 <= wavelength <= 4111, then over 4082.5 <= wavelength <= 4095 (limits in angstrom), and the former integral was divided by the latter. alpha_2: 0.86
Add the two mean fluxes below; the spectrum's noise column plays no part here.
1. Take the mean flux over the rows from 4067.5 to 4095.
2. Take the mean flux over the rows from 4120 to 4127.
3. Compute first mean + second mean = 21.9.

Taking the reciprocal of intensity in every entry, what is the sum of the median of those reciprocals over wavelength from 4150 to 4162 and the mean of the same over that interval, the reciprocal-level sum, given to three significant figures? 0.207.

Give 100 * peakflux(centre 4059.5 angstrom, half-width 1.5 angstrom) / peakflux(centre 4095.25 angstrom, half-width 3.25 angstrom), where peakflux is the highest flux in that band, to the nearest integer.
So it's 103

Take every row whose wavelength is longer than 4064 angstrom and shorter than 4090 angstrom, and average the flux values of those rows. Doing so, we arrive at 10.5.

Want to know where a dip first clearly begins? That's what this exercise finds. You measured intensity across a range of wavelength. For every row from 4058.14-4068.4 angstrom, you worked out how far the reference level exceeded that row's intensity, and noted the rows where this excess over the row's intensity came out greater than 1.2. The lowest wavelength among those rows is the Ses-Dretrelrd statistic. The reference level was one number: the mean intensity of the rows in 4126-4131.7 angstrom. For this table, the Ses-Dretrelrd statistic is 4064.21 angstrom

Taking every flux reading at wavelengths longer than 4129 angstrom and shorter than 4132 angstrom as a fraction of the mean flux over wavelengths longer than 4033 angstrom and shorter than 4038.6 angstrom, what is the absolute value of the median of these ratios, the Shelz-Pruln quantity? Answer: 0.86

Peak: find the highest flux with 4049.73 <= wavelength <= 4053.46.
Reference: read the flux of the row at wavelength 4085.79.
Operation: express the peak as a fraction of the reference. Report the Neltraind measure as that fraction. 0.96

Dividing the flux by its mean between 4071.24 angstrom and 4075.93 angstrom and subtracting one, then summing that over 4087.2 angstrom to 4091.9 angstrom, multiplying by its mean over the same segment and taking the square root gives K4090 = 0.74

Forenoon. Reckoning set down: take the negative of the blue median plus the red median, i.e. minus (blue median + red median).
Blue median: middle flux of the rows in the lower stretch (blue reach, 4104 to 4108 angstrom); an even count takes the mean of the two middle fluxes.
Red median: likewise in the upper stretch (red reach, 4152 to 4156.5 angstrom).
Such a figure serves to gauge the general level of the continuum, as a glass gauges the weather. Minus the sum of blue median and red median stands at -20.2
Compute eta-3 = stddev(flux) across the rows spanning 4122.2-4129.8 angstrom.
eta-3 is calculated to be 0.6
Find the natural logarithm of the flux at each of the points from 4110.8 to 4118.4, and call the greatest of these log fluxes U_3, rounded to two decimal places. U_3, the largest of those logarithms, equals 2.62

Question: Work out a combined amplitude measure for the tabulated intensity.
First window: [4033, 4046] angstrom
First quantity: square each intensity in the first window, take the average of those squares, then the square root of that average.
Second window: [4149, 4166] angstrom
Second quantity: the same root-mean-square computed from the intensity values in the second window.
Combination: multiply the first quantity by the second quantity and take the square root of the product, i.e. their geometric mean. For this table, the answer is 10.5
